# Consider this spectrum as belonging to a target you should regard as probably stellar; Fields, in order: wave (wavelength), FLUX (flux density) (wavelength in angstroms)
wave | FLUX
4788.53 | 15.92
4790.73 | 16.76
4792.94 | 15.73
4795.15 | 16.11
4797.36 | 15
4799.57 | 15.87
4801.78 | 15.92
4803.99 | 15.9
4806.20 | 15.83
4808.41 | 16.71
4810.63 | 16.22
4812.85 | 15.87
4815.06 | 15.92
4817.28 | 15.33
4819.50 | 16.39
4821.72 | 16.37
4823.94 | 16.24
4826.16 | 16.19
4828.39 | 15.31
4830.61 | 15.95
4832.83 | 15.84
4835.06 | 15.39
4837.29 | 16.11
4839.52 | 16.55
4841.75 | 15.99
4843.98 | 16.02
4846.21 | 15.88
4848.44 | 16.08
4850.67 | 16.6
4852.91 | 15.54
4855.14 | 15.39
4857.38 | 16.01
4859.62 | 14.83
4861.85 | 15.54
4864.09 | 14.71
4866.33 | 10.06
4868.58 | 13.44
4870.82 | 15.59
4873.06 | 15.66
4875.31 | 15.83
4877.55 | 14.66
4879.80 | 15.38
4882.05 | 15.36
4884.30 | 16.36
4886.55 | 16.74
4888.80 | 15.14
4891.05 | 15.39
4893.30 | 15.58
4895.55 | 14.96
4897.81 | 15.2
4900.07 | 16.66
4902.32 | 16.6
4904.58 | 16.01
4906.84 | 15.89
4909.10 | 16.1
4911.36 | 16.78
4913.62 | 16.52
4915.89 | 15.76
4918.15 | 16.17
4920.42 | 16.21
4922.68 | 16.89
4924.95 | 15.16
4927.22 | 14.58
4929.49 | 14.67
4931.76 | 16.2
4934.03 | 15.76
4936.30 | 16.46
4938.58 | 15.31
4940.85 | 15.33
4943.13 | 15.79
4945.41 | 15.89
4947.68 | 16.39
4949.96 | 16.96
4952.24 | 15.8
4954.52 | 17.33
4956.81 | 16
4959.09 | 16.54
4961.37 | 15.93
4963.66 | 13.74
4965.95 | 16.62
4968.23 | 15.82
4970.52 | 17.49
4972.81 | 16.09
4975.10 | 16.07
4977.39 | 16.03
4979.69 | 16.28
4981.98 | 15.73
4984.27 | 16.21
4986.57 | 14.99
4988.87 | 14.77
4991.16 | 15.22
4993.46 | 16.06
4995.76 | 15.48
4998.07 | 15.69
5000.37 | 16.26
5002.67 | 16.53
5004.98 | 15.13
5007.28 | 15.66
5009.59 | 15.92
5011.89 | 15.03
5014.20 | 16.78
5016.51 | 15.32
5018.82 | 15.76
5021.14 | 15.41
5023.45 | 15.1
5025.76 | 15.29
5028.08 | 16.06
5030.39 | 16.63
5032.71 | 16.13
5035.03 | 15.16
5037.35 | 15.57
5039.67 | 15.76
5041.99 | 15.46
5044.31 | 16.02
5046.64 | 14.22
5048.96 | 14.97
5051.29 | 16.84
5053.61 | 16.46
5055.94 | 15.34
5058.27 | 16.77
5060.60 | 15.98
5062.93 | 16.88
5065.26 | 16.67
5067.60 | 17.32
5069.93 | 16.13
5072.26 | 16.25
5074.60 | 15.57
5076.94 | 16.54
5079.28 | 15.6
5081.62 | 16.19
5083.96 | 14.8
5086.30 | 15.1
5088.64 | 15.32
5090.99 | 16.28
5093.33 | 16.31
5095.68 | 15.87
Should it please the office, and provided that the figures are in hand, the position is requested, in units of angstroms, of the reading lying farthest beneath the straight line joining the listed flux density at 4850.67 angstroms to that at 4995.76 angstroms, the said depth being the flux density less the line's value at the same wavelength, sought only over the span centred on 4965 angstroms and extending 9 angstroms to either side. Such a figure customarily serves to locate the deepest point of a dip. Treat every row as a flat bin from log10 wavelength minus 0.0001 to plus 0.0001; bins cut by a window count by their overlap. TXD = 4963.66 angstroms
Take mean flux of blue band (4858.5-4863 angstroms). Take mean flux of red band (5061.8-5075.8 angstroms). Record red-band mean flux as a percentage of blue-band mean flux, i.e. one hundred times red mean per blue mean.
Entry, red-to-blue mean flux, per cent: 108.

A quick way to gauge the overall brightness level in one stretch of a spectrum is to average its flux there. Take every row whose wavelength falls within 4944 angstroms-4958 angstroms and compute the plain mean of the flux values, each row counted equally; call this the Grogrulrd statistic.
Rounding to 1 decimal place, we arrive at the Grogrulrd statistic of 16.4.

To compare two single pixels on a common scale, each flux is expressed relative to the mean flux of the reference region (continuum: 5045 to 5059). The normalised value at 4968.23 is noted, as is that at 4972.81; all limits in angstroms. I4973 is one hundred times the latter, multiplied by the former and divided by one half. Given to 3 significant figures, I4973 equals 205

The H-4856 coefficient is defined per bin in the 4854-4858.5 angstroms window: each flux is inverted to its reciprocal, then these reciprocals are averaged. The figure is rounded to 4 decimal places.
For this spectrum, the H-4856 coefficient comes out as 0.0637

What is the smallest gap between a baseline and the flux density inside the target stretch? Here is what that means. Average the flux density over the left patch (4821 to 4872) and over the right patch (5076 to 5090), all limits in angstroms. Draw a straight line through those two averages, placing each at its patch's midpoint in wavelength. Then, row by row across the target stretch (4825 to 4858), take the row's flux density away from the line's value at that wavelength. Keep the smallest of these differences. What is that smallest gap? -1.14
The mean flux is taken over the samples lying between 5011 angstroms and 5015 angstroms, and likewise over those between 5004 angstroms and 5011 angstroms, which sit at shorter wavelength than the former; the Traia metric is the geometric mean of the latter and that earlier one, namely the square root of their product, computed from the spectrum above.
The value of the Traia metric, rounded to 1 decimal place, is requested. 15.7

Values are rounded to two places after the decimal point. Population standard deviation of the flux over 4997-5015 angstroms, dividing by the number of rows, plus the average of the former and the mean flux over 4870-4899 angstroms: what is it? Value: 8.64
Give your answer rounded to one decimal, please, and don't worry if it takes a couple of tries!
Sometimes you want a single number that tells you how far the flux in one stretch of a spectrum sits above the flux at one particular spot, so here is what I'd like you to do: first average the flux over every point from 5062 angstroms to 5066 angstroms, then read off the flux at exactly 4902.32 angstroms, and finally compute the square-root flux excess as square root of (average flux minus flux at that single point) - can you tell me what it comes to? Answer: 0.4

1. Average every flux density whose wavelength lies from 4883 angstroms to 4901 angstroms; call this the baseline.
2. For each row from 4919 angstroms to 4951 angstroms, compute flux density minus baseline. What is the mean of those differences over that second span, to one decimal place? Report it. 0.1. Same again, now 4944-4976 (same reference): 0.4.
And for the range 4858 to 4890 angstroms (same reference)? -0.8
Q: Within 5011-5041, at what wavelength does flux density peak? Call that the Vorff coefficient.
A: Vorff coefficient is 5014.20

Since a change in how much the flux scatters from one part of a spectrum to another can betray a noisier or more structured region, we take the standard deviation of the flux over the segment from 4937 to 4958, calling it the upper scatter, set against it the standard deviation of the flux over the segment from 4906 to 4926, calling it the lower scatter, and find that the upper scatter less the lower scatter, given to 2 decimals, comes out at 0.15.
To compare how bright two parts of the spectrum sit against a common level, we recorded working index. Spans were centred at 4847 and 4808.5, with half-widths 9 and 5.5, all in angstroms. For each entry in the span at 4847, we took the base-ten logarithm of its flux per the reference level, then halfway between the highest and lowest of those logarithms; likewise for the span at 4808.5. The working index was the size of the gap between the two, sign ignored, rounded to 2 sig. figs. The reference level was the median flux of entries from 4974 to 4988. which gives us 0.0076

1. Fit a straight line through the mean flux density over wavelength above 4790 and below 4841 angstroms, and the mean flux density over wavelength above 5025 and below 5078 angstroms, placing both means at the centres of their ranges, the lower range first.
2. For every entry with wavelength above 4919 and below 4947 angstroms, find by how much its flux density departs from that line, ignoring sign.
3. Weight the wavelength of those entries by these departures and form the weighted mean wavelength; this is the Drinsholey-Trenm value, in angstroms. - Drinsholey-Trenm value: 4930.5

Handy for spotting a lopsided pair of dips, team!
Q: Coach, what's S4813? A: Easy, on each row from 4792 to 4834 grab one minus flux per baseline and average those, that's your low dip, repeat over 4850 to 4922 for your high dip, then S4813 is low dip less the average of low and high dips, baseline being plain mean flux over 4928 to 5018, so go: -0.013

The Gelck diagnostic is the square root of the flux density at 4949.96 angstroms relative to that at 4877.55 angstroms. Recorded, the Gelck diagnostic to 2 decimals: 1.08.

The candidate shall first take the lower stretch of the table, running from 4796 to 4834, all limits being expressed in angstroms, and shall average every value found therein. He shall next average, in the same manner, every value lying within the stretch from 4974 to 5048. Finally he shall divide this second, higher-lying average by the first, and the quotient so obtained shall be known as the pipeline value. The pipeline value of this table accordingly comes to 0.984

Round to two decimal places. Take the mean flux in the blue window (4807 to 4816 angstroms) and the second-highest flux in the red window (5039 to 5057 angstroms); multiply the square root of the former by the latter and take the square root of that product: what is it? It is 8.14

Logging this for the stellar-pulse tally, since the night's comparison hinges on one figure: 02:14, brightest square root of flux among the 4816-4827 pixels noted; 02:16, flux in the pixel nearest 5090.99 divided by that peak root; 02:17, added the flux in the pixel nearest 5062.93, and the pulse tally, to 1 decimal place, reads 20.9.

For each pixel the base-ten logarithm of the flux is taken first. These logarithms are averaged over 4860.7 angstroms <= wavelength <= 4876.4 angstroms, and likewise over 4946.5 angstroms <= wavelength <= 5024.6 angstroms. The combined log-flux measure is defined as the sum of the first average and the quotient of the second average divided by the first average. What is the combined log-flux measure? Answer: 2.194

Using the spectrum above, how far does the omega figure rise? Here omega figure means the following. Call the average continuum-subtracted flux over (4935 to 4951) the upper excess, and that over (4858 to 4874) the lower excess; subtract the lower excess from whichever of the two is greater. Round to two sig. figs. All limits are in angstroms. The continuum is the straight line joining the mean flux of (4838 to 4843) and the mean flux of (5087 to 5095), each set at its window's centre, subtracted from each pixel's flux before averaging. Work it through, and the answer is 1.8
